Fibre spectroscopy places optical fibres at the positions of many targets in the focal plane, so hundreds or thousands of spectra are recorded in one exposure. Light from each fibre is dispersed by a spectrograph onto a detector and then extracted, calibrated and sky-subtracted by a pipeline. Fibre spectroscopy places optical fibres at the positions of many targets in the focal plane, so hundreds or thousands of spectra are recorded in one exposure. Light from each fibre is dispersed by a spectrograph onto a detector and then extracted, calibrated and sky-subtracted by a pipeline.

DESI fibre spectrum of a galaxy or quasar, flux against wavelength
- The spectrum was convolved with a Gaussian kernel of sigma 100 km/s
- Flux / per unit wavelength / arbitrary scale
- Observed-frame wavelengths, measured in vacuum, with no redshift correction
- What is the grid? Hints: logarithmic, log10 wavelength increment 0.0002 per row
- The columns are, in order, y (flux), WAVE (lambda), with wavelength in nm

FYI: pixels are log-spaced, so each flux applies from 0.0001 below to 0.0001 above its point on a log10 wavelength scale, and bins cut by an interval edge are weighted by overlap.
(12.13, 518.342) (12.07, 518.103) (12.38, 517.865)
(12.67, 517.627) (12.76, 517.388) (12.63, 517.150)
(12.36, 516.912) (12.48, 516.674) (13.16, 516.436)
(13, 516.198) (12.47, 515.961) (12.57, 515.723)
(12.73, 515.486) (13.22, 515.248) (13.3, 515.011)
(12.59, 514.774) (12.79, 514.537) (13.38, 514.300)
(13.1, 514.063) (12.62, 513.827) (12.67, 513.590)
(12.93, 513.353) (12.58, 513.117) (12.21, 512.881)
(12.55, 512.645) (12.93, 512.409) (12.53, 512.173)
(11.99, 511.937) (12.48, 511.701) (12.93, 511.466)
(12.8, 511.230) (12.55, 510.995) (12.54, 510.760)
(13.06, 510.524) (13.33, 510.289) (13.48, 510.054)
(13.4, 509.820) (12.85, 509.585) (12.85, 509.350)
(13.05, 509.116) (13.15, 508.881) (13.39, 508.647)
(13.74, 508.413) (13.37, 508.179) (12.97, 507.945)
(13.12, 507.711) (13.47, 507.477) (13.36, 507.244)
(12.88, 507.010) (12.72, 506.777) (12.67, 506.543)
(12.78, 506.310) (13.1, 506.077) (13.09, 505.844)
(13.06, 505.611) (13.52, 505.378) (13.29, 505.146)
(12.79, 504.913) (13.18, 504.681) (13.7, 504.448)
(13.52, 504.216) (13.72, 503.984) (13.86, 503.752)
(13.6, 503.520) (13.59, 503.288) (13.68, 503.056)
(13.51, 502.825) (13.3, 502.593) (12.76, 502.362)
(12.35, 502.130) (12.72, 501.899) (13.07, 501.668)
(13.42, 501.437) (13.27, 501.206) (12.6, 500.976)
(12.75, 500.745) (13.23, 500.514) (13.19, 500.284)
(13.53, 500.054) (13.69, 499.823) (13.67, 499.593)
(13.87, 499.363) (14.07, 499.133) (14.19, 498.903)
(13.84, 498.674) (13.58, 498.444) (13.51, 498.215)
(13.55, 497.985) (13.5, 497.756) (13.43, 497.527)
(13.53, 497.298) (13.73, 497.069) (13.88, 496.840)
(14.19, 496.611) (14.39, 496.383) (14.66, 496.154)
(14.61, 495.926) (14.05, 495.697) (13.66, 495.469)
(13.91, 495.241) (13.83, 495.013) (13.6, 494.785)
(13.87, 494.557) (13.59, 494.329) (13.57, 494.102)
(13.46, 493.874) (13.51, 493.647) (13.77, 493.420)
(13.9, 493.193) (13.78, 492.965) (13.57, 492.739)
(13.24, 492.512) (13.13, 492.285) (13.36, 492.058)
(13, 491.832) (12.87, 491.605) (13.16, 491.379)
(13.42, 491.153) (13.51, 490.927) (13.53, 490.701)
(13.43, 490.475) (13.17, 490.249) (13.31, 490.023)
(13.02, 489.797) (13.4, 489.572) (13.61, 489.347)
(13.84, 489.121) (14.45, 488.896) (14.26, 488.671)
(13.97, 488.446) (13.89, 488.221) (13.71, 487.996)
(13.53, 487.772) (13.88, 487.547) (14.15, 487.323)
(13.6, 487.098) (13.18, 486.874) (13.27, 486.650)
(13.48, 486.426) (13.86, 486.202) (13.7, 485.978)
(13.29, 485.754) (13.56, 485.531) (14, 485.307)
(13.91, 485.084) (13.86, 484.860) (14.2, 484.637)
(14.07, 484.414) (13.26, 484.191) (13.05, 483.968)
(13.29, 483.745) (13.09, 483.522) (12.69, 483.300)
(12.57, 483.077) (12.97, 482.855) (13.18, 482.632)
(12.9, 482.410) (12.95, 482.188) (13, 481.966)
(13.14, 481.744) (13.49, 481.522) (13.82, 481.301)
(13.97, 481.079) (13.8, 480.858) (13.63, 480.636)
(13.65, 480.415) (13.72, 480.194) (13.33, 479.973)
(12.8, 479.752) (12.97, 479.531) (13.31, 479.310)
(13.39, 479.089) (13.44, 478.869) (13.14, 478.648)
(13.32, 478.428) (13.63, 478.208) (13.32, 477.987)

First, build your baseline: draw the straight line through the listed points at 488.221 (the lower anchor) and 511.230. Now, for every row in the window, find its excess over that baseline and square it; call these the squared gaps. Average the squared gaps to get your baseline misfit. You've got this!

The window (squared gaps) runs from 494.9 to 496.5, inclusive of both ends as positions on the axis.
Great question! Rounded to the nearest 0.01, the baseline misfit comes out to 0.54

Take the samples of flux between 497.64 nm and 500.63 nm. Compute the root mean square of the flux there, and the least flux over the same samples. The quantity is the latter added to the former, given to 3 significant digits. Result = 26.8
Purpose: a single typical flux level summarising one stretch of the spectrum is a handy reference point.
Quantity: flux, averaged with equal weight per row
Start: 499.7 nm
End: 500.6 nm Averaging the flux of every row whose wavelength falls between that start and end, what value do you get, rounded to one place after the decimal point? 13.4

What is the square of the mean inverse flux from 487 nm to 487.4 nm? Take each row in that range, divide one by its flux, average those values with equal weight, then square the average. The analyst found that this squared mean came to 0.0052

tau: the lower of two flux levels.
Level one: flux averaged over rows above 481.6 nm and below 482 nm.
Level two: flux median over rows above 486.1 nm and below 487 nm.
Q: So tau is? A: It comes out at 13.1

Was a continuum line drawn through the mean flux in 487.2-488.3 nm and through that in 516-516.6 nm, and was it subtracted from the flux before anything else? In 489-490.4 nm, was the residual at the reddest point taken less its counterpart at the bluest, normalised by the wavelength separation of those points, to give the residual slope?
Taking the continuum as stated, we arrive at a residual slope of -0.6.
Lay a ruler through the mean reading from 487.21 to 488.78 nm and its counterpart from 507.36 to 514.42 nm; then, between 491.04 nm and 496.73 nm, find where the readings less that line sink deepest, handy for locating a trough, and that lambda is 491.605 nm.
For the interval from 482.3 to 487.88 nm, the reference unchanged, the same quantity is 483.077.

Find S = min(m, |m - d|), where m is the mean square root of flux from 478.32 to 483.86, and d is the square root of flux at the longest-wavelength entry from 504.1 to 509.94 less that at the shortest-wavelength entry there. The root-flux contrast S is 3.64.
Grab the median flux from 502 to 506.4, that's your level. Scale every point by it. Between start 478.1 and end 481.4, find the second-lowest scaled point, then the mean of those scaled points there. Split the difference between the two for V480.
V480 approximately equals 0.99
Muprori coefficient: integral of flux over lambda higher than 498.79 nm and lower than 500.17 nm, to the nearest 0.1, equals 19.1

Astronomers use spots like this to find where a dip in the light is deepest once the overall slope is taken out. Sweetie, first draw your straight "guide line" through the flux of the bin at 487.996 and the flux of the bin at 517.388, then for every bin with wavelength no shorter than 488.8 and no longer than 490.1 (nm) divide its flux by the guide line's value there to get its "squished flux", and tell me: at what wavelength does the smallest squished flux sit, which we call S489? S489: 489.797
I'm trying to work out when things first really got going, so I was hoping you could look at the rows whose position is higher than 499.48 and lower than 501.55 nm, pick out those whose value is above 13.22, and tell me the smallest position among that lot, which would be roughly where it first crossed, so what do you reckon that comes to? 499.593 nm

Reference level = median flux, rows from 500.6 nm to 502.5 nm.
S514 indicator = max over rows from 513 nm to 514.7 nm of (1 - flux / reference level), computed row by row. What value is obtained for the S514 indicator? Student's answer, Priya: 0.01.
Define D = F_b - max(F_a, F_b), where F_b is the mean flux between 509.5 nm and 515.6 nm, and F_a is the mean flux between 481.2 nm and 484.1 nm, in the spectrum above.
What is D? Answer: -0.26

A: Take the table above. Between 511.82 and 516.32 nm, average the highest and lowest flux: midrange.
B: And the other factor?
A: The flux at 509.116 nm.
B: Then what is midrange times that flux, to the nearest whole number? 166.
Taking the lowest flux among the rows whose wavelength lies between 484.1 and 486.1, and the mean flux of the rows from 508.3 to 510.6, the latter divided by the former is 1.00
